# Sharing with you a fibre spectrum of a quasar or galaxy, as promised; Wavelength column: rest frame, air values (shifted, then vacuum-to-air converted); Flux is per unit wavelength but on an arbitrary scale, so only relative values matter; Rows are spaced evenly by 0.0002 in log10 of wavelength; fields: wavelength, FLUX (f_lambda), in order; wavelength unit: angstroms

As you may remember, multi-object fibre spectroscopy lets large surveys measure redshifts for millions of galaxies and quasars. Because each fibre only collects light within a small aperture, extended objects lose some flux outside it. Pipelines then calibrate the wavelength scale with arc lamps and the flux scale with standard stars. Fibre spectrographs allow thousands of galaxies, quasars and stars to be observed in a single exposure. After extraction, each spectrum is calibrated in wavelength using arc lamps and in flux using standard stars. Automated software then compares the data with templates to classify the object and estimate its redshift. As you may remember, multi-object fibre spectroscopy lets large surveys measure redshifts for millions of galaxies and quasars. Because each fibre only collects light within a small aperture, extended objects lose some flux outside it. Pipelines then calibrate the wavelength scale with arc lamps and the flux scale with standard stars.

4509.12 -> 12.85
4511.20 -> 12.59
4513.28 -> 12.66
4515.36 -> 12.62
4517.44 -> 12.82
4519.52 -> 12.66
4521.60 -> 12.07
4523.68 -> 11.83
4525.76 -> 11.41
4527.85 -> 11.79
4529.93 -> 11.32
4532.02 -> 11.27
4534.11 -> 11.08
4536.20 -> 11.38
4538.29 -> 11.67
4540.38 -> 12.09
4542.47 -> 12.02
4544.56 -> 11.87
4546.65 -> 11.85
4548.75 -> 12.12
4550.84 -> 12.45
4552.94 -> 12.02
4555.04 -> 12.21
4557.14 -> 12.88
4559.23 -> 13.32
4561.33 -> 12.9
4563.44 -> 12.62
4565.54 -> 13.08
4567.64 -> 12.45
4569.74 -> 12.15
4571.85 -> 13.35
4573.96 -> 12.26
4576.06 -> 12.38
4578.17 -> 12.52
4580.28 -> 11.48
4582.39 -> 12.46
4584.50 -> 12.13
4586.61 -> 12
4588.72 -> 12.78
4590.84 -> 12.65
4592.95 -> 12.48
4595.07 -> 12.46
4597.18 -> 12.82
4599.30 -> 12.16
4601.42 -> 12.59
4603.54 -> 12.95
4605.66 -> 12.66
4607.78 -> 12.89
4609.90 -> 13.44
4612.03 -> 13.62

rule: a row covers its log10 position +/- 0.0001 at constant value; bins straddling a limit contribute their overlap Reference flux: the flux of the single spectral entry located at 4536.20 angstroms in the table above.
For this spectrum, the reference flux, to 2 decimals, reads 11.38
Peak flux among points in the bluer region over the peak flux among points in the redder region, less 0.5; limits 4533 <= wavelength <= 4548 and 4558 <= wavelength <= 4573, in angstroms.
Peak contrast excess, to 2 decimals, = 0.41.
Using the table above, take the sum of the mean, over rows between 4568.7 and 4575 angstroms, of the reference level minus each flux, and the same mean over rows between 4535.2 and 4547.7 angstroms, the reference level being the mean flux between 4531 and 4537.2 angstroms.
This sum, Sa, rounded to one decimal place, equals -1.9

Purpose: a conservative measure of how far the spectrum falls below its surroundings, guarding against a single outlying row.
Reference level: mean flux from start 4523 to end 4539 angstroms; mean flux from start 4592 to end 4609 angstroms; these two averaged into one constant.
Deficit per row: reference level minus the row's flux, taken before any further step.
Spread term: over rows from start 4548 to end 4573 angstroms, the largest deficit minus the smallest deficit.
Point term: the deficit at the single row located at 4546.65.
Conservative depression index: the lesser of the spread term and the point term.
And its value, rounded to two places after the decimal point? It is 0.20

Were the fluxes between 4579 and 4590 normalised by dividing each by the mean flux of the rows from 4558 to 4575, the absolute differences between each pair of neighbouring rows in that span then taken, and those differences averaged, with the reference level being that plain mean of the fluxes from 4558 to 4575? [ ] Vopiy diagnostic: 0.043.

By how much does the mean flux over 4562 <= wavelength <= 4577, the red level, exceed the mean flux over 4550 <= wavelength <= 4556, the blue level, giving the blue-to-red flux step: 0.4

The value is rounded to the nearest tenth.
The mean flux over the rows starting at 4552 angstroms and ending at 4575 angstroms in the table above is 12.7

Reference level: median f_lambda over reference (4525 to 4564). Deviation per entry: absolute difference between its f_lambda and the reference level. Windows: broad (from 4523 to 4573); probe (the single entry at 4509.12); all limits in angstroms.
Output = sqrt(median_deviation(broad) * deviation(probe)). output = 0.6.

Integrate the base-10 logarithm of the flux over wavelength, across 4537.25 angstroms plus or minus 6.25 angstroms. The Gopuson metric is 13.3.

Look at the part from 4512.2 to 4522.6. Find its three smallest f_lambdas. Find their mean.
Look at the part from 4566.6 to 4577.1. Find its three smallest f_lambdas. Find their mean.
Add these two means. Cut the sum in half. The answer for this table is 12.4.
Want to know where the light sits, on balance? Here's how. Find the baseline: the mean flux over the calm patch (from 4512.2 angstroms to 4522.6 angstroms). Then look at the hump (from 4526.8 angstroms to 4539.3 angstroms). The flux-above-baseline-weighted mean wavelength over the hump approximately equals 4533.2 angstroms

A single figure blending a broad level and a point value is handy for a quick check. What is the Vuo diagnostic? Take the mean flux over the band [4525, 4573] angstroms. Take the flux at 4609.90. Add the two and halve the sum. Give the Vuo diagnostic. 12.79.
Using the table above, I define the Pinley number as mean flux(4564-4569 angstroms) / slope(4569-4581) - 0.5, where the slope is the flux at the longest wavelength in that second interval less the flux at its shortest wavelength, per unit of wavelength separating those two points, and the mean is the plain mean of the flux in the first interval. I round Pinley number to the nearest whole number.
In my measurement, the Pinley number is -201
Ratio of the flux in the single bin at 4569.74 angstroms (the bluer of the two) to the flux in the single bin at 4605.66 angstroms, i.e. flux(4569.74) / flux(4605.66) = 0.96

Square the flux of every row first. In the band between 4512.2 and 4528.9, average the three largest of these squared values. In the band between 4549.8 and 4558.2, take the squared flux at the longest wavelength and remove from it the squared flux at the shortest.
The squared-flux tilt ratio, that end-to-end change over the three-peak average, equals 0.07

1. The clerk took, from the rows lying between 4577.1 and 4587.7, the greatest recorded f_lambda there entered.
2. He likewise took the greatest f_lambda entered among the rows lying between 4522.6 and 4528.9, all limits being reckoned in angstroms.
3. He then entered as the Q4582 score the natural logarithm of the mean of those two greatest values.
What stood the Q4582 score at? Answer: 2.50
